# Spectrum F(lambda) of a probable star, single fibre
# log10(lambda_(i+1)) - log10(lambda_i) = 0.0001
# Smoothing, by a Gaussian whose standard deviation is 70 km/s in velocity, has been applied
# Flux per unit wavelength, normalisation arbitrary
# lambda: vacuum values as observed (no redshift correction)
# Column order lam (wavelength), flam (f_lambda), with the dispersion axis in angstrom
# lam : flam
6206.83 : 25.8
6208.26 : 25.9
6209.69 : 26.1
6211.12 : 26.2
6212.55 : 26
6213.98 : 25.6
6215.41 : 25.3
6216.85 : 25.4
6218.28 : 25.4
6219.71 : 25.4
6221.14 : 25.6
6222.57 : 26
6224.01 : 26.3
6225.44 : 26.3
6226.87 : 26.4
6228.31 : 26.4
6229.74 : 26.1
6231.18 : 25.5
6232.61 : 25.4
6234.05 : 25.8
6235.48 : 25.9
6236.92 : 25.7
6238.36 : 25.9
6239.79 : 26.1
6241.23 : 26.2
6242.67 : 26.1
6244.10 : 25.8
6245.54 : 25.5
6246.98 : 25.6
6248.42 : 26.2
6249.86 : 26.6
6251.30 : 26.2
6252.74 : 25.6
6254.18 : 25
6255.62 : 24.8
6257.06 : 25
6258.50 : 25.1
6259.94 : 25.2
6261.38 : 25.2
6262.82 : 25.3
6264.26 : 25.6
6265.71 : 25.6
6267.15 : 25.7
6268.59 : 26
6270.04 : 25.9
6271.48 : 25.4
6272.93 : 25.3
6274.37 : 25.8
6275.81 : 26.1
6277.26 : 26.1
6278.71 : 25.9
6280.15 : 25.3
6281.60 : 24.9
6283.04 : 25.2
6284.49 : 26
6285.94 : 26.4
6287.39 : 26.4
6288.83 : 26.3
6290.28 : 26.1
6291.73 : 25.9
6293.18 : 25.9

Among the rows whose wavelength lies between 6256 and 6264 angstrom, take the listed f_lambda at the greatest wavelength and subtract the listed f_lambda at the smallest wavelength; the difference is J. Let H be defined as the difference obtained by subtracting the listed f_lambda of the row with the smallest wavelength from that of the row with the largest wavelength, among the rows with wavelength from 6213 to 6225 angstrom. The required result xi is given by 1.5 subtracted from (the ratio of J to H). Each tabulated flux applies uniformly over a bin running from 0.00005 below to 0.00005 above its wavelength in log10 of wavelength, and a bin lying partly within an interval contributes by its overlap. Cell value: -1.1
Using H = 0.7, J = 0.30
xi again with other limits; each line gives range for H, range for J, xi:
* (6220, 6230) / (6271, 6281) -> -1.7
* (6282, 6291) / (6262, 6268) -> -1.1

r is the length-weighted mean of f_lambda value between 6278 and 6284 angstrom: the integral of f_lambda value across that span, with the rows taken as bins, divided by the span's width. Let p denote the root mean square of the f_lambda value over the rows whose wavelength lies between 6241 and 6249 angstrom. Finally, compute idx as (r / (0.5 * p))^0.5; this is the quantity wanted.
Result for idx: 1.400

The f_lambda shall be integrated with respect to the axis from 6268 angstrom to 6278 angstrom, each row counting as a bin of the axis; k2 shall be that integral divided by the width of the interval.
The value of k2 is 25.8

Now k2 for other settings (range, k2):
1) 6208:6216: 25.9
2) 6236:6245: 26.0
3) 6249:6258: 25.5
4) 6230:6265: 25.6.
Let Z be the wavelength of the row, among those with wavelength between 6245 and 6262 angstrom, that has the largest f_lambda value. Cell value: 6249.86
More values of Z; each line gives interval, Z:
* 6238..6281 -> 6249.86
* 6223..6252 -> 6249.86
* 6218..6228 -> 6226.87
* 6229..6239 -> 6229.74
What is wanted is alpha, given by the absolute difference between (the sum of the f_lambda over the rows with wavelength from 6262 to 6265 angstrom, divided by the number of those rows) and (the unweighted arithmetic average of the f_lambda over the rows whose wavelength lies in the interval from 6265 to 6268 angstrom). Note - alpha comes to 0.2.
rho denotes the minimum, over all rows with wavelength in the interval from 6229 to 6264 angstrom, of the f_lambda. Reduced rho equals 24.8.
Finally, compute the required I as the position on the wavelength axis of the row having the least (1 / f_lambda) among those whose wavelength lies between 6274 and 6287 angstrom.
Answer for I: 6285.94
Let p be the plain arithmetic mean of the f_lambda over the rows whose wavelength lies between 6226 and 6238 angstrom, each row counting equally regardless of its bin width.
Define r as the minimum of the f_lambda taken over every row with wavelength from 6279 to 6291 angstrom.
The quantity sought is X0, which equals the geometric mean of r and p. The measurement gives 25.4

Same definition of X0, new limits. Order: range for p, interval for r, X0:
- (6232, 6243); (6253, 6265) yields 25.3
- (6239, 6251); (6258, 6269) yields 25.6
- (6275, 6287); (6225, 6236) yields 25.6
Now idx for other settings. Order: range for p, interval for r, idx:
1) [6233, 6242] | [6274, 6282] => 1.408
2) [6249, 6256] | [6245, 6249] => 1.417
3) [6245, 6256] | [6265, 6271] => 1.417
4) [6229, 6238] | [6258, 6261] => 1.399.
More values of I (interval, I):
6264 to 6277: 6275.81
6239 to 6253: 6249.86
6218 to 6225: 6224.01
